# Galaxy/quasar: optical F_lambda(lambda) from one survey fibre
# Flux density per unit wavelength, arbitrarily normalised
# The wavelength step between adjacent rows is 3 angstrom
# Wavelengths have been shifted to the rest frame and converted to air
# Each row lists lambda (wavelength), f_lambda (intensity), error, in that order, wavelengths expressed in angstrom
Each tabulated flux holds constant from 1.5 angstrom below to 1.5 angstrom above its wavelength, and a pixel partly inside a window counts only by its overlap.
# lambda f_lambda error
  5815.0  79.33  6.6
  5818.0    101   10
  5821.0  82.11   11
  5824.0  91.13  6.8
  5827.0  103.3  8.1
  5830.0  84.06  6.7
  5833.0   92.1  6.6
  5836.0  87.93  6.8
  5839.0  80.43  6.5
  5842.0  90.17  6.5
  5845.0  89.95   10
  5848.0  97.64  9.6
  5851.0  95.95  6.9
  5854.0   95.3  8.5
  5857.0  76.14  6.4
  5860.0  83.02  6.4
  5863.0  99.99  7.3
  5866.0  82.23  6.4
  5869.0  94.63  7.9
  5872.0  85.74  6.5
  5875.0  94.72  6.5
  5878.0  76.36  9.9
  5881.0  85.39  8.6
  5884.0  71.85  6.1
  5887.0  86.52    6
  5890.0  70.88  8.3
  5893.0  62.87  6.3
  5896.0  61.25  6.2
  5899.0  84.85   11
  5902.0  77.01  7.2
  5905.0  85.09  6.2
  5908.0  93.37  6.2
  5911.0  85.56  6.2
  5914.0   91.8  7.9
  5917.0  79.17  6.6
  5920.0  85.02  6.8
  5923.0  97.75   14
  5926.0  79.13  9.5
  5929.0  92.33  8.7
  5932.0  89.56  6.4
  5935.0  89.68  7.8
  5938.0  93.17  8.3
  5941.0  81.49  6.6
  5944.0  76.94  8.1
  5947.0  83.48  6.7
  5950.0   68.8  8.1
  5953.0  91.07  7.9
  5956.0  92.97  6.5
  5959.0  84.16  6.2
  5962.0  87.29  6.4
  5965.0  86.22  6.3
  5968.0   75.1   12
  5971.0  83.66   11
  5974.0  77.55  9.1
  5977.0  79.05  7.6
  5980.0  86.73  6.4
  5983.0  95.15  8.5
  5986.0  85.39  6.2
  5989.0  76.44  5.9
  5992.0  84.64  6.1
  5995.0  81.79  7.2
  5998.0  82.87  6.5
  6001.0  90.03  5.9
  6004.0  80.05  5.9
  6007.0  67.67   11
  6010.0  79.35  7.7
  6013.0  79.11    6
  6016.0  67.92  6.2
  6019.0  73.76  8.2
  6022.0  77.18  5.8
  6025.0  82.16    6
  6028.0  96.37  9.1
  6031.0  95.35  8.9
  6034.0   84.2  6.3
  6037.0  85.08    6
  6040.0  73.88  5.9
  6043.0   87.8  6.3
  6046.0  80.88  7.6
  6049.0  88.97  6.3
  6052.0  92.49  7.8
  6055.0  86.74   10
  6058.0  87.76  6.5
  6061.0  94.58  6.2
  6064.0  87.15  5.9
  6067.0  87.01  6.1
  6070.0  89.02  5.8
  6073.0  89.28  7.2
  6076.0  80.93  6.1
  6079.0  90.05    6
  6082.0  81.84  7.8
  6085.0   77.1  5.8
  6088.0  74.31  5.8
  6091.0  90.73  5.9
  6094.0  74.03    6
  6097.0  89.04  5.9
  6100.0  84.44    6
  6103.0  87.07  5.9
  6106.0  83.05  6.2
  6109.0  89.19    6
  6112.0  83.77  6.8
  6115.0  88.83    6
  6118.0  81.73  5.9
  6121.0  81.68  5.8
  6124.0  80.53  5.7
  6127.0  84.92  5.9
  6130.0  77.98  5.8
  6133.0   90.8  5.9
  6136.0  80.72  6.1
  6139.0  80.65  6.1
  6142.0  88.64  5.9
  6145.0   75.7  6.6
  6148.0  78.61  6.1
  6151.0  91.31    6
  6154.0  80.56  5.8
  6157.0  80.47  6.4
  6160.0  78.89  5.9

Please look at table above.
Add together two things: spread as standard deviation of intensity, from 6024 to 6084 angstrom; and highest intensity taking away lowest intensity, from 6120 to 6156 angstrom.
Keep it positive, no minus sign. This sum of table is 21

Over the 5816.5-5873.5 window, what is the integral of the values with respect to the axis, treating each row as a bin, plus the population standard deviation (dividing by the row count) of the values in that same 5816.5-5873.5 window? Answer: 5146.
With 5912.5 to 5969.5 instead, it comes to 4883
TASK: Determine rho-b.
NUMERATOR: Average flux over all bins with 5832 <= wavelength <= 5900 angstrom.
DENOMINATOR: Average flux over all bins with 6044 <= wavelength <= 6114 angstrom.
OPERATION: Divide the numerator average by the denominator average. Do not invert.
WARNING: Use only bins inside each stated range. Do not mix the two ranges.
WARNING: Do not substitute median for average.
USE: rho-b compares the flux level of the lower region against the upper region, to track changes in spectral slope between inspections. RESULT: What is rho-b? 0.99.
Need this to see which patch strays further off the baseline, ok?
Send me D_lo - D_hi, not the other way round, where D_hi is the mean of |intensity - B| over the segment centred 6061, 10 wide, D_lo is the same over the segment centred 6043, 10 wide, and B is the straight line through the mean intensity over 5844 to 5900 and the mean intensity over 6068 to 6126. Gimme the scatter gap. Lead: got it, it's -0.1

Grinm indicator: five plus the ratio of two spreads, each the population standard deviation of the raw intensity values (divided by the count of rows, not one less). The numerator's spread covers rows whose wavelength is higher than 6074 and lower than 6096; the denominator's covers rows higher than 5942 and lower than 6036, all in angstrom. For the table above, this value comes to 5.9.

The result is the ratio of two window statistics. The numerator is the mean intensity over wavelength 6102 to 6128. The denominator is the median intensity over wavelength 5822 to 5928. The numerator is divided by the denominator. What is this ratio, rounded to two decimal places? 0.99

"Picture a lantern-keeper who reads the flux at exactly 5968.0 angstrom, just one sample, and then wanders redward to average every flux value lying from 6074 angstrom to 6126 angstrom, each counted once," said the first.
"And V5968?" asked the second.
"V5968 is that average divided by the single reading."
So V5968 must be 1.11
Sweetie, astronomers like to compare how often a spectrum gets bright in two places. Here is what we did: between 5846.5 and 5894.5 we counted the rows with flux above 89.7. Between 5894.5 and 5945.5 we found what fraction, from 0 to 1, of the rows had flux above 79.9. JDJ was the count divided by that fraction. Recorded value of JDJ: 8.5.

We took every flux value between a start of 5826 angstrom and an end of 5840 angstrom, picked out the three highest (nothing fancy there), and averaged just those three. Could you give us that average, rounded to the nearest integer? 94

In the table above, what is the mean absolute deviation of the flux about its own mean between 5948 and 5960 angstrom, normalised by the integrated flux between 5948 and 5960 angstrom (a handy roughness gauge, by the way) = 0.0077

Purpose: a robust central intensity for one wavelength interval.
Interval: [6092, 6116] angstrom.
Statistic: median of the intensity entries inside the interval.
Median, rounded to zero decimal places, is 86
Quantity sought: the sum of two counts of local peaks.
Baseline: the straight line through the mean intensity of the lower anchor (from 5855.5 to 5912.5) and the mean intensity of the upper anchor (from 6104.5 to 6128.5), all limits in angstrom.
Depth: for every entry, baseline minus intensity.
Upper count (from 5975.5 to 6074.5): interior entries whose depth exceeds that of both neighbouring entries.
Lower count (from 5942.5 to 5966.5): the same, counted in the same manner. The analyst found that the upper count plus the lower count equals 11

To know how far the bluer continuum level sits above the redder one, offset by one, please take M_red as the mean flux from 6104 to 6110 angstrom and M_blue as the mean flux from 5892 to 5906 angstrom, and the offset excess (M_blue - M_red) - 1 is -13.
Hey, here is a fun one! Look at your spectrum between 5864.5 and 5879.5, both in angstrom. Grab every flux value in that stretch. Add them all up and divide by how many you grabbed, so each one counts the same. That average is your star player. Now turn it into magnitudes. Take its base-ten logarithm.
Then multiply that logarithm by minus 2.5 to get -4.845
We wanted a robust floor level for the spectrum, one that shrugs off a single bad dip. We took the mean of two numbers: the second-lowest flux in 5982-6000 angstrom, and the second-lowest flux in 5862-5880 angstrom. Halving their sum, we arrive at 82.0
